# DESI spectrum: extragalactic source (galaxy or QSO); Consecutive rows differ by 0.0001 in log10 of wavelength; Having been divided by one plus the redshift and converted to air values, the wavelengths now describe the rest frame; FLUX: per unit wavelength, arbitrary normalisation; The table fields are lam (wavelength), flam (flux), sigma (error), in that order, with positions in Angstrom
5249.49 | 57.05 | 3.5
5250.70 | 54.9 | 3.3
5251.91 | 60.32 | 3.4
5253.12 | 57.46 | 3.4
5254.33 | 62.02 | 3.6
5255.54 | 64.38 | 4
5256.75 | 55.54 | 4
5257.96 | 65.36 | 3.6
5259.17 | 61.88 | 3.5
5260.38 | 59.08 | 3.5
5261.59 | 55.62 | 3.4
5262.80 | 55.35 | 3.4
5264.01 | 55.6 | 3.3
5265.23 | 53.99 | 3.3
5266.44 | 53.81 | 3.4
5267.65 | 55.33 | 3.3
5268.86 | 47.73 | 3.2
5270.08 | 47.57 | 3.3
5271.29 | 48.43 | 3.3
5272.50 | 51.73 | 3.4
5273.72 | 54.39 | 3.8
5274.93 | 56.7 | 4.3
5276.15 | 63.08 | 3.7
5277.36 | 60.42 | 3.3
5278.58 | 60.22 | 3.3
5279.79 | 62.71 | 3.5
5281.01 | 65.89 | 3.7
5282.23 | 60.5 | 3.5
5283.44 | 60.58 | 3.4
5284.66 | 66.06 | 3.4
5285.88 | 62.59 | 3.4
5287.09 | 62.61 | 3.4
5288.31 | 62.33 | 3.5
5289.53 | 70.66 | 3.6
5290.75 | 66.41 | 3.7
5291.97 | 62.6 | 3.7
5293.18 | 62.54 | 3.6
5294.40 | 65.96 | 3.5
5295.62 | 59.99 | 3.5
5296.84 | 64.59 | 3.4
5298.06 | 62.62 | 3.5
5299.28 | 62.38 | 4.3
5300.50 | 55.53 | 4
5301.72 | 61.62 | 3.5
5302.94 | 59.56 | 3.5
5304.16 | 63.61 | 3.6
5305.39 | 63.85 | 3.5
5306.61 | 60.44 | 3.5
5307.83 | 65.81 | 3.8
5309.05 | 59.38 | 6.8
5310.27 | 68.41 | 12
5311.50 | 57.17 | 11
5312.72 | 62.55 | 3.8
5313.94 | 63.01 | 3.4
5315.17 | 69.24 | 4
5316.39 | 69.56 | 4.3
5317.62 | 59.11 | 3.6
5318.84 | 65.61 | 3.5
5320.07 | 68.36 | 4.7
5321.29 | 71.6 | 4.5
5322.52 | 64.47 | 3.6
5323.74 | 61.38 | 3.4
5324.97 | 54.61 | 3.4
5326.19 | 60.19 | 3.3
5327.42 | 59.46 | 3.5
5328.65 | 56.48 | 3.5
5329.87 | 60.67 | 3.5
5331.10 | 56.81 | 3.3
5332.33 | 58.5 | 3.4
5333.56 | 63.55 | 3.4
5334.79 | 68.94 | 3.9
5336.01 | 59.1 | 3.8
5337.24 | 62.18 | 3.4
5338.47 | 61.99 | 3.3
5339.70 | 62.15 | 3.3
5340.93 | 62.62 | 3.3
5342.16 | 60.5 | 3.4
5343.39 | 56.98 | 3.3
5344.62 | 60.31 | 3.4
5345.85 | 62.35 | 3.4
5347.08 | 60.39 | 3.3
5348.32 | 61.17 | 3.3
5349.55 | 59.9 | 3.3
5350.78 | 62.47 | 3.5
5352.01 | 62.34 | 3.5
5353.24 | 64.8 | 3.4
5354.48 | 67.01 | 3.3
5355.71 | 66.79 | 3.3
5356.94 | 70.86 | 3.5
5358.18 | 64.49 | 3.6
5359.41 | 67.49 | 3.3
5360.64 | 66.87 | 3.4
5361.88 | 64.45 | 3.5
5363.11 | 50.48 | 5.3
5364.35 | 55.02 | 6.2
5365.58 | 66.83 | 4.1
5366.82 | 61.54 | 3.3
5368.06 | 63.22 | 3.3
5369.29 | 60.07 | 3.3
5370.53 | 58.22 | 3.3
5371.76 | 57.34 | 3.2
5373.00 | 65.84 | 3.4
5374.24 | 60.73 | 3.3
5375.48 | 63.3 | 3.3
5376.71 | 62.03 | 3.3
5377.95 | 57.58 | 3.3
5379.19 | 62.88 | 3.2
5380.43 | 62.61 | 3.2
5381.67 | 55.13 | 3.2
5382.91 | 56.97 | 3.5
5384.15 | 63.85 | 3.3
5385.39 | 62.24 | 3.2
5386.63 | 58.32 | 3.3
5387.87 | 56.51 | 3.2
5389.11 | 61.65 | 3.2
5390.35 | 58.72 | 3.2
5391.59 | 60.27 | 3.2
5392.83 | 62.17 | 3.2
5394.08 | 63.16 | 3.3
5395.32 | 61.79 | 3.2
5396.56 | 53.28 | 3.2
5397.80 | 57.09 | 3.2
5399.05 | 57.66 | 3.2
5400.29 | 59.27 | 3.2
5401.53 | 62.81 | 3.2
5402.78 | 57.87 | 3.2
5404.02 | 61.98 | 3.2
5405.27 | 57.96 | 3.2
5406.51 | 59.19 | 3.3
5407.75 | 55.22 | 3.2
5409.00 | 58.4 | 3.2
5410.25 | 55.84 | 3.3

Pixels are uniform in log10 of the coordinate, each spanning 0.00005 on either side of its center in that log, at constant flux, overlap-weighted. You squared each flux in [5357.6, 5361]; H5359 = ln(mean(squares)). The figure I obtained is 8.39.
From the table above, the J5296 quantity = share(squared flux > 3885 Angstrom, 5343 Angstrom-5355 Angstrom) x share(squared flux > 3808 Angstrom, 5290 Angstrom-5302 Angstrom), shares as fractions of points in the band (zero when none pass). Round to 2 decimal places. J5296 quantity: 0.35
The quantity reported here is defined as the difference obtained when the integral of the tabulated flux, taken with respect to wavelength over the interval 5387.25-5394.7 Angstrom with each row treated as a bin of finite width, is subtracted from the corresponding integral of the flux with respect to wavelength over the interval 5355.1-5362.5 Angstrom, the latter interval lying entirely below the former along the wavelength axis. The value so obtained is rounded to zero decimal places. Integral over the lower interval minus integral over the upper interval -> 45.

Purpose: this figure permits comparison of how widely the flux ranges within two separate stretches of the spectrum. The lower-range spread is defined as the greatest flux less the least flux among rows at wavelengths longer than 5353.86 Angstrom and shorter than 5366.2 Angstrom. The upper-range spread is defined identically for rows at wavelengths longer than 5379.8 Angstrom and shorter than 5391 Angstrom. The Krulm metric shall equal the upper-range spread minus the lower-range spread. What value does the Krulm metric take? -12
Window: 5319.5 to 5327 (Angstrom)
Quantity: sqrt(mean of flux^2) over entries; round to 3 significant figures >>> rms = 63.7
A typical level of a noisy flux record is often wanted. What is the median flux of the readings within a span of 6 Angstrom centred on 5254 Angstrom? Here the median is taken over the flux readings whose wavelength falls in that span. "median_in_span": 60.3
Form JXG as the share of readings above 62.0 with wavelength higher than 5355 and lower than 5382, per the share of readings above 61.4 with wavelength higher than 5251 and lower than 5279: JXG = 2.72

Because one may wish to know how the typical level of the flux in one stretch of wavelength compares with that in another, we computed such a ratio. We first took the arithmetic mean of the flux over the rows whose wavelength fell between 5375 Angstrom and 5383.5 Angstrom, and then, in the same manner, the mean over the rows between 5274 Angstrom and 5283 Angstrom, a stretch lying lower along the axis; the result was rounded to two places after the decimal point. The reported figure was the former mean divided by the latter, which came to 0.98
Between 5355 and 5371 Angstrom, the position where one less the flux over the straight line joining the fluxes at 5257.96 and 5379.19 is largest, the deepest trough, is 5363.11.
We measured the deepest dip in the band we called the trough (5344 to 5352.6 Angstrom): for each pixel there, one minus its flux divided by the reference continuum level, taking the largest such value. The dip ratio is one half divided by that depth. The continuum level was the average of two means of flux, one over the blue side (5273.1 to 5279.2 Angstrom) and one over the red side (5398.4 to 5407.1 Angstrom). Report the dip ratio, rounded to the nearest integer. -45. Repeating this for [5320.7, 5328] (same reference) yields 6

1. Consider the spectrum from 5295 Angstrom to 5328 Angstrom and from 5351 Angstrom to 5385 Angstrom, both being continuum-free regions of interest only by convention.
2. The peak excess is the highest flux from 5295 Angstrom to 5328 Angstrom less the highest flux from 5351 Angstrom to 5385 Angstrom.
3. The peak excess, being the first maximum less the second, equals 0.7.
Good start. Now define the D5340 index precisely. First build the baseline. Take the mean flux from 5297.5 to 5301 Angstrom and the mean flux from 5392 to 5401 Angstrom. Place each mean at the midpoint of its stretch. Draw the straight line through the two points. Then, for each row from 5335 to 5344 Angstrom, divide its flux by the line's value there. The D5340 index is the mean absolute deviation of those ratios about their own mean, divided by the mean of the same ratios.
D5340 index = 0.027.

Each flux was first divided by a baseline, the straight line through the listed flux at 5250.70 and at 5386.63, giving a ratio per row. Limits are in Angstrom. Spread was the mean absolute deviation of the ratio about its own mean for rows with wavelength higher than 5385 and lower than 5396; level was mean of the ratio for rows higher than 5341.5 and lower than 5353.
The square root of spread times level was 0.182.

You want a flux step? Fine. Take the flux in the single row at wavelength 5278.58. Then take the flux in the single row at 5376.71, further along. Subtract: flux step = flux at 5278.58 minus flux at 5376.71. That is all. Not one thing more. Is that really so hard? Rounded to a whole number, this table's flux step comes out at -2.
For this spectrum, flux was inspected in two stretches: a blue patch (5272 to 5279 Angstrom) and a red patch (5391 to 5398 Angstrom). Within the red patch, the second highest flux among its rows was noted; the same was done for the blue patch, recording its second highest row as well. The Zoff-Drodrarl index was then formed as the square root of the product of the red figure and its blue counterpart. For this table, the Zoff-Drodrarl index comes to 61.3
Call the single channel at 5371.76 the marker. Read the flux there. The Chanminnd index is 57.34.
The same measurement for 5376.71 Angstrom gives 62.03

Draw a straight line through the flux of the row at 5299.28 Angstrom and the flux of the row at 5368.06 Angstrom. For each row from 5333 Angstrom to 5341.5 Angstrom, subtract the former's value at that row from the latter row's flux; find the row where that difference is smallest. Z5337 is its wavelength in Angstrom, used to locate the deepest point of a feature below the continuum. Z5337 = 5336.01 Angstrom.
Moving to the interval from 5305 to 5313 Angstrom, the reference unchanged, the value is 5311.50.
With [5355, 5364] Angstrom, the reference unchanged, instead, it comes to 5363.11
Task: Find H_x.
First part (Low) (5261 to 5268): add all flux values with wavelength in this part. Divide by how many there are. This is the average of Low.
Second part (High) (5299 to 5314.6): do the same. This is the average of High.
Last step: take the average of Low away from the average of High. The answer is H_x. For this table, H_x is 6.8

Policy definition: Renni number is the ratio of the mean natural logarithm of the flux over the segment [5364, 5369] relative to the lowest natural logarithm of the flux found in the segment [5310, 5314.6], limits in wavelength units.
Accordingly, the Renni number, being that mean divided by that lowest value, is 1.02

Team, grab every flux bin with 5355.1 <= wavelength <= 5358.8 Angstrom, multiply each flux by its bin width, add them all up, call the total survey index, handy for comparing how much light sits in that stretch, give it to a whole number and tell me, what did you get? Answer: 249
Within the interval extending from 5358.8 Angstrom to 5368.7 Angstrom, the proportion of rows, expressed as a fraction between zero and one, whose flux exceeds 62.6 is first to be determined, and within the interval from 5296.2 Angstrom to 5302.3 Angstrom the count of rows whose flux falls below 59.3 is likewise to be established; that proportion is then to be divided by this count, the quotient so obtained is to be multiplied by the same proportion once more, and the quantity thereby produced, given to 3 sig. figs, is 0.391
